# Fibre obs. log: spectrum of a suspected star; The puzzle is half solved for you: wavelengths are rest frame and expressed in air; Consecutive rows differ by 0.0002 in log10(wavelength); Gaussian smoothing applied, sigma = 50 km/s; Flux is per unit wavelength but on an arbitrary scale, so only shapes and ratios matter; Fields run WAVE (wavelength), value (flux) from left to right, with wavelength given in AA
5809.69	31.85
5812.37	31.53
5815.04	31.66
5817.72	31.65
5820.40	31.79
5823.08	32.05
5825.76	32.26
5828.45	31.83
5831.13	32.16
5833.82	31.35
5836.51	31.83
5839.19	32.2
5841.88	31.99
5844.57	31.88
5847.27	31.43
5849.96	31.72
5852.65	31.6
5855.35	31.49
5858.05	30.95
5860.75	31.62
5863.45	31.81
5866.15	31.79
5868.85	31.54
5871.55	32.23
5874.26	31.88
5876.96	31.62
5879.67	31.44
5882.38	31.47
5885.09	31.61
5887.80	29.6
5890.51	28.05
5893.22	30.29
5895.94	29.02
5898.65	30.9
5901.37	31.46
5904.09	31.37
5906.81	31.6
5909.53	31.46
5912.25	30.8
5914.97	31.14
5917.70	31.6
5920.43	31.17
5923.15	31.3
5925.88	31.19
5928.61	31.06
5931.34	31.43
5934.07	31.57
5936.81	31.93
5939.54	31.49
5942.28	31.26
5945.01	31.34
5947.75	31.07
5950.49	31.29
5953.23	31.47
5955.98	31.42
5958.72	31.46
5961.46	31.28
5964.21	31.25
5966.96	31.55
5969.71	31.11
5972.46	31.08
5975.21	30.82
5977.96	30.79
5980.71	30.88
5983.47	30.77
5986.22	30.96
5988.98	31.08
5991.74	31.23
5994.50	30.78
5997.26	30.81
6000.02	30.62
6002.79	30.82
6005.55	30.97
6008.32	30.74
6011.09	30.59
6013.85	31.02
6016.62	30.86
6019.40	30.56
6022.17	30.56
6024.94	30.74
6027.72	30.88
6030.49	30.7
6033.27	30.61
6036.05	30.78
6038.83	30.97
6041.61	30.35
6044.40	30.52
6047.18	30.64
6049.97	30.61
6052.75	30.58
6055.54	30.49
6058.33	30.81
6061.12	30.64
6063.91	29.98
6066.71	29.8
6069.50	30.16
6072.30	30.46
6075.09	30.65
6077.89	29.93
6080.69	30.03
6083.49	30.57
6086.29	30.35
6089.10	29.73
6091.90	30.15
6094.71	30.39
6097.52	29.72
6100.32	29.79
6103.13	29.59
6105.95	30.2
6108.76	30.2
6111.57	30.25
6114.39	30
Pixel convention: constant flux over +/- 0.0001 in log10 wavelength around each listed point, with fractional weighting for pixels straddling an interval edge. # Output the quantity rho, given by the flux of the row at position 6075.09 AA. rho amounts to 30.65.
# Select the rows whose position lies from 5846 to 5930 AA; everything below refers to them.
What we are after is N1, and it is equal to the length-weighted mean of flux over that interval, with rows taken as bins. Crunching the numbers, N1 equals 31.2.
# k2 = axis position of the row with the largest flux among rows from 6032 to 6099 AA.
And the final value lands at 6038.83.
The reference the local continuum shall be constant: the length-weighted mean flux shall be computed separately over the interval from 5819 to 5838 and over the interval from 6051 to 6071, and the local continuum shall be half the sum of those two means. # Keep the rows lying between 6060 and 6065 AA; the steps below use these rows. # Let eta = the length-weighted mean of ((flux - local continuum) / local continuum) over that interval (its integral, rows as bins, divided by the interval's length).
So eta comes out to -0.03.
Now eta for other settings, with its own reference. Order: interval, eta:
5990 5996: 0.00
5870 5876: 0.03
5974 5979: -0.01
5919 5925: 0.00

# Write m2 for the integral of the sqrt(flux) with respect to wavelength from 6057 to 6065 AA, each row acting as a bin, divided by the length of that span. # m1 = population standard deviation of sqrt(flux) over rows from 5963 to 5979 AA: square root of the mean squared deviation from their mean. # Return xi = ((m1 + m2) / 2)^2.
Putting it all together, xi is 7.69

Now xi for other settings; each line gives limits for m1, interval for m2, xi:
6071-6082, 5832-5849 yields 8.02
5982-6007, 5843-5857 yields 7.94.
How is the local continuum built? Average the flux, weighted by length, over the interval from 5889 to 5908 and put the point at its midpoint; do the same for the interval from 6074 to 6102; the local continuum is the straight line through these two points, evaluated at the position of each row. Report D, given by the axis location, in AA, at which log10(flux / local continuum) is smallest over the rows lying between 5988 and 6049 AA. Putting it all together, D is 6041.61 AA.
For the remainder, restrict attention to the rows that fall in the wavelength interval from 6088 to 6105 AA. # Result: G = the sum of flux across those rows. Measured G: 179.4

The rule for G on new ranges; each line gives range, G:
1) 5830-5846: 191.4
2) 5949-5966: 188.2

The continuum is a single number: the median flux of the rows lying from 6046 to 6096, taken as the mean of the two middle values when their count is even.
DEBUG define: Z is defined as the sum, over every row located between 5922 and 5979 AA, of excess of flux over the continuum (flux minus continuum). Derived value 18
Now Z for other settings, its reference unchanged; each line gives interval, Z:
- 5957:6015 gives 12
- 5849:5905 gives 15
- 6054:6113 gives -5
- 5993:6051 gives 6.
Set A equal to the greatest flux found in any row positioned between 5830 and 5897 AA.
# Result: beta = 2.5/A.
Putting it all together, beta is 0.0776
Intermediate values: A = 32.23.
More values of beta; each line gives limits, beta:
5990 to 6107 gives 0.0801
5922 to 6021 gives 0.0783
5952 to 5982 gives 0.0792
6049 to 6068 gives 0.0811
